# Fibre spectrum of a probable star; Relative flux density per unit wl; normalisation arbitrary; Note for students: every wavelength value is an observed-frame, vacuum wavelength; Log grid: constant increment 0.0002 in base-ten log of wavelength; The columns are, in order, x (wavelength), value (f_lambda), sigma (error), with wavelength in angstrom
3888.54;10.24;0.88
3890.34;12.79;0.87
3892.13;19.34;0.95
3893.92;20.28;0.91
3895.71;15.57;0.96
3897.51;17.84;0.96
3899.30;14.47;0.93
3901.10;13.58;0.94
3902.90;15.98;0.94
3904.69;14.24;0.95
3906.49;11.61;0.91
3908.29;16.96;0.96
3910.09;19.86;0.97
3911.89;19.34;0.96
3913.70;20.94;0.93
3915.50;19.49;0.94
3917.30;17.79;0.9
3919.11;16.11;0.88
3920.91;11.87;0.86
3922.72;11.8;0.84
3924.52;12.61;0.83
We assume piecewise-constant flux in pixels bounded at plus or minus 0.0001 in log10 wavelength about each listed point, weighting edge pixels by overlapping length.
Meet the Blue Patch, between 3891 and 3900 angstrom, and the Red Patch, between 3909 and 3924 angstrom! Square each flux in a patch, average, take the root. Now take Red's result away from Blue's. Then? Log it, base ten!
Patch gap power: -0.8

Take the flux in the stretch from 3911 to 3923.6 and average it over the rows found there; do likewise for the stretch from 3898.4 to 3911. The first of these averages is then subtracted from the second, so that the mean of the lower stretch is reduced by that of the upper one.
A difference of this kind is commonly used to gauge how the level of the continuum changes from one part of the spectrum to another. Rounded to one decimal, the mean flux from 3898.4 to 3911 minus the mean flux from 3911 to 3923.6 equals -1.5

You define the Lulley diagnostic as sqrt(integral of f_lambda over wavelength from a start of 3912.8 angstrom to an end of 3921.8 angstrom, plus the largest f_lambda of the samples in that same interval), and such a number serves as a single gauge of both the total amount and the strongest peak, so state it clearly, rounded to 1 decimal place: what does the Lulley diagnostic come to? 13.3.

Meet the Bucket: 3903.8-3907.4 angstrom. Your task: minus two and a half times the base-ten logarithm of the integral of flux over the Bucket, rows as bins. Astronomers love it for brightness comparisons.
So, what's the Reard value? -4.17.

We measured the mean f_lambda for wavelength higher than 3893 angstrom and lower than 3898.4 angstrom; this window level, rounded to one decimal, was 17.9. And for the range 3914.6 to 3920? 17.8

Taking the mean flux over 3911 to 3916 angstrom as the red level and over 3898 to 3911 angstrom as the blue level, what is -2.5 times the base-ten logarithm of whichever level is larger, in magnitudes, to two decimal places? -3.25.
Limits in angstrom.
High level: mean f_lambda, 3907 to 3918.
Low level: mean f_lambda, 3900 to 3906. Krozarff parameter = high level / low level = 1.31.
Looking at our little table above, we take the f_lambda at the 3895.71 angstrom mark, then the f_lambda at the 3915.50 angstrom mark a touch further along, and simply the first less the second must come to -4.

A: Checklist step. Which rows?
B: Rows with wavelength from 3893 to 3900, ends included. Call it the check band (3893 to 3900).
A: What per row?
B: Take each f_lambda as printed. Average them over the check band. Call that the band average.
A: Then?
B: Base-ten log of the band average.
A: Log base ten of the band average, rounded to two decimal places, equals 1.23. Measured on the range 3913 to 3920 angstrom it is 1.27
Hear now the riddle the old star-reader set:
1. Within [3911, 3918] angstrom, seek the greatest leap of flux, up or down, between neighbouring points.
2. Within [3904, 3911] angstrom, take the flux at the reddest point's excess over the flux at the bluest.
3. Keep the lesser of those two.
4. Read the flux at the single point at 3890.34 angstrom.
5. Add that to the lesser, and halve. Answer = 7.2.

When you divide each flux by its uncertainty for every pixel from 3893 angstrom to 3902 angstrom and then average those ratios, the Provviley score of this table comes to 17.4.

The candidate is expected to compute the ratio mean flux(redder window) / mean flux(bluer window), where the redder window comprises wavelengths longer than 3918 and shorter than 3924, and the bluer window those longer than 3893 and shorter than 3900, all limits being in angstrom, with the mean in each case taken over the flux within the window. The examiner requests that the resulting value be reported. 0.78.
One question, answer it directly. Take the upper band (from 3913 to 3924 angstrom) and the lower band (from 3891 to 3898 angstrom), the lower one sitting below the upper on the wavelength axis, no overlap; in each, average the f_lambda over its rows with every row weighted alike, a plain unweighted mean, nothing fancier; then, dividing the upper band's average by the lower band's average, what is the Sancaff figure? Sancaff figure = 0.89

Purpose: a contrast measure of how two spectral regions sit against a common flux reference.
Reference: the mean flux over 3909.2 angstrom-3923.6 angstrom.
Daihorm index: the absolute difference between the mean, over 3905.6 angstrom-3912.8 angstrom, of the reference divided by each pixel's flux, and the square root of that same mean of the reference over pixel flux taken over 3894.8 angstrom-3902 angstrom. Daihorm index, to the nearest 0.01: 0.00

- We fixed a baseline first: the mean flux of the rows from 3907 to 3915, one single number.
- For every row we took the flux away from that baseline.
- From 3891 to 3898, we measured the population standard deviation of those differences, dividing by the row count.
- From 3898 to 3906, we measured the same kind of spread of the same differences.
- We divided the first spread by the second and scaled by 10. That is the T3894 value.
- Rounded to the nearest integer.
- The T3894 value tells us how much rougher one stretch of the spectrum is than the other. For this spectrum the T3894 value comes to 20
